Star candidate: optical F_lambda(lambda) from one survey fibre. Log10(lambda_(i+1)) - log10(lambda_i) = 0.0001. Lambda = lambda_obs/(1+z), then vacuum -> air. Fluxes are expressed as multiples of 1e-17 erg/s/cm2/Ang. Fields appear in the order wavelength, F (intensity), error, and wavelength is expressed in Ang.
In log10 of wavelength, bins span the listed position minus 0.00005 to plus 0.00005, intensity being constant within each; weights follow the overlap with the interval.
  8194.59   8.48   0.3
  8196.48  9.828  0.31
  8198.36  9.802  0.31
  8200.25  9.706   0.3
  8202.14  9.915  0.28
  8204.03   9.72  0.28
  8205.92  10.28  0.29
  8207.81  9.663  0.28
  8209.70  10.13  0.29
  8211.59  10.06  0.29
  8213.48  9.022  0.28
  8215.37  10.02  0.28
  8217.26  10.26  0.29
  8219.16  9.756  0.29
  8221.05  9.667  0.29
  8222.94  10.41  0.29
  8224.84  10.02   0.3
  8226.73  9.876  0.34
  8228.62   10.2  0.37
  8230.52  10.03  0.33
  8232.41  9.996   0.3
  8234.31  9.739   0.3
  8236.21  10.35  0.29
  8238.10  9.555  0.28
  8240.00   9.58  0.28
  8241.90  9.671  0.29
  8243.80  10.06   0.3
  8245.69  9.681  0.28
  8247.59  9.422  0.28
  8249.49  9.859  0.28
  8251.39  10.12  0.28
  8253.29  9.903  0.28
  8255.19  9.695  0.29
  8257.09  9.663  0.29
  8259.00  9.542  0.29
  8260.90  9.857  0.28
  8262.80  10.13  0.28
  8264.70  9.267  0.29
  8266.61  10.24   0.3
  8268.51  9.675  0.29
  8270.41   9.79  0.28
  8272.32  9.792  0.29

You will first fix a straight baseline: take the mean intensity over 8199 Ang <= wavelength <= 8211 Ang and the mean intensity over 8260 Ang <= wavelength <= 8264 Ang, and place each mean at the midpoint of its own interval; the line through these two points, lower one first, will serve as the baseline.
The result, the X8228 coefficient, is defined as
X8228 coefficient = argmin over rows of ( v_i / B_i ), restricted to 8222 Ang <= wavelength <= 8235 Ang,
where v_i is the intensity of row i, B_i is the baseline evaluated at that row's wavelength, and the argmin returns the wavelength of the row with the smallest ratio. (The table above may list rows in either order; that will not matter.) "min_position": 8234.31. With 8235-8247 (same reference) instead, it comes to 8238.10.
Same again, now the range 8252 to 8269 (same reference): 8264.70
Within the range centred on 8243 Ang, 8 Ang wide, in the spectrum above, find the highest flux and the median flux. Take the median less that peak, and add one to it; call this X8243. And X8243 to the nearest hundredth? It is 0.62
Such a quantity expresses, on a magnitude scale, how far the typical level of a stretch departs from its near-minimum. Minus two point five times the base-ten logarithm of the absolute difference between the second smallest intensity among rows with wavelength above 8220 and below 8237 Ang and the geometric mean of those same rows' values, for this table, 1.3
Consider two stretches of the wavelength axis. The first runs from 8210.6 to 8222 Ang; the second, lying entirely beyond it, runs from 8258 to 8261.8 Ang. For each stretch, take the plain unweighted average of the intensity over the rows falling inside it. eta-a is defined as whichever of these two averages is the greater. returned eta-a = 9.80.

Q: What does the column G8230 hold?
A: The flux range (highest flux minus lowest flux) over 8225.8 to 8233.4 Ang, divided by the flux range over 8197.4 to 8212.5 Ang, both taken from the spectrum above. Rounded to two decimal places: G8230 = 0.53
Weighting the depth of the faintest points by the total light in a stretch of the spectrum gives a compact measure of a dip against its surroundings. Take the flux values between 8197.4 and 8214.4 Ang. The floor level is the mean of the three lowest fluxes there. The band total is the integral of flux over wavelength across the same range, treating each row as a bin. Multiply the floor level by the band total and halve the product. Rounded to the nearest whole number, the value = 789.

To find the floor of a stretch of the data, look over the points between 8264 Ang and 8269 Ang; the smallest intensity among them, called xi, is 9.267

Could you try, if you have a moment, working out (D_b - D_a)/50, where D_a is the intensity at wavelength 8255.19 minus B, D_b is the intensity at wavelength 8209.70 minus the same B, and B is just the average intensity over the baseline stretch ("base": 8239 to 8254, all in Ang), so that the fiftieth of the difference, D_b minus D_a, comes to 0.009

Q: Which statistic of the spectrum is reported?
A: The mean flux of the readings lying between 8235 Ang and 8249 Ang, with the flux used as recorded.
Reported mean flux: 9.76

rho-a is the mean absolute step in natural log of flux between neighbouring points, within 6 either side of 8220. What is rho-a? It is 0.039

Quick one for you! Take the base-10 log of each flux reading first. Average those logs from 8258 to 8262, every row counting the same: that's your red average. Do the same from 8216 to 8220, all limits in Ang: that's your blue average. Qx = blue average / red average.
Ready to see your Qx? 1.01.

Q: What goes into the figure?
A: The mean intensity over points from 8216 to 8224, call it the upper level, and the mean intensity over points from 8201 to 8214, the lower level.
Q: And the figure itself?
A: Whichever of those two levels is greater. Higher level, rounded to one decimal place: 10.0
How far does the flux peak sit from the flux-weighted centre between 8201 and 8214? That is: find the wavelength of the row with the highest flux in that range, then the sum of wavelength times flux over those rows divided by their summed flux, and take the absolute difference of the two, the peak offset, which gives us 1.8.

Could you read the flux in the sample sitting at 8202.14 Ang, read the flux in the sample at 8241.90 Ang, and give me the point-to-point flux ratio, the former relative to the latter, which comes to 1.03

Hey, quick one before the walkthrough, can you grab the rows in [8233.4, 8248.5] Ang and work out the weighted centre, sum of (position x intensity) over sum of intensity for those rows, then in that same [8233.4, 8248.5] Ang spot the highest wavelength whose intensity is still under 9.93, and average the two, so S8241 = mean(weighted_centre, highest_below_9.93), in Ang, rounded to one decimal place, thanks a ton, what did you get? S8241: 8244.2 Ang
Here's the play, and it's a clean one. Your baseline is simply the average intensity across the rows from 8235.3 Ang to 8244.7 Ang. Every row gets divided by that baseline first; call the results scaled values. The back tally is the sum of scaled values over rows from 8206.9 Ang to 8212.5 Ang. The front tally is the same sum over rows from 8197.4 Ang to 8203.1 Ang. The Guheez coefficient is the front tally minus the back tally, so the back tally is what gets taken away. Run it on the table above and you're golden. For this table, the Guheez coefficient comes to -0.04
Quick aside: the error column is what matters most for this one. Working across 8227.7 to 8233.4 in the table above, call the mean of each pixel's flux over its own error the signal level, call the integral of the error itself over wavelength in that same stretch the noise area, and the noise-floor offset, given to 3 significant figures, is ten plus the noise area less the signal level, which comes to -18.5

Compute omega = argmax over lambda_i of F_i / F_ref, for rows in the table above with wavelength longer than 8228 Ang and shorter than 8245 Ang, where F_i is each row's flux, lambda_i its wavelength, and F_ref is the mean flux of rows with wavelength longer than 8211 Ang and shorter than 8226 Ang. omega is 8236.21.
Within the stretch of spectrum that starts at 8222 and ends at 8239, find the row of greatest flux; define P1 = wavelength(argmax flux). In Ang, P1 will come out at 8222.94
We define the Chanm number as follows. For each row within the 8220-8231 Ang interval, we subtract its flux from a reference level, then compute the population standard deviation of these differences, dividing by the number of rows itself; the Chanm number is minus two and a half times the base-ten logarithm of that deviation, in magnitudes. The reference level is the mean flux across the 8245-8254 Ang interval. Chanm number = 1.6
